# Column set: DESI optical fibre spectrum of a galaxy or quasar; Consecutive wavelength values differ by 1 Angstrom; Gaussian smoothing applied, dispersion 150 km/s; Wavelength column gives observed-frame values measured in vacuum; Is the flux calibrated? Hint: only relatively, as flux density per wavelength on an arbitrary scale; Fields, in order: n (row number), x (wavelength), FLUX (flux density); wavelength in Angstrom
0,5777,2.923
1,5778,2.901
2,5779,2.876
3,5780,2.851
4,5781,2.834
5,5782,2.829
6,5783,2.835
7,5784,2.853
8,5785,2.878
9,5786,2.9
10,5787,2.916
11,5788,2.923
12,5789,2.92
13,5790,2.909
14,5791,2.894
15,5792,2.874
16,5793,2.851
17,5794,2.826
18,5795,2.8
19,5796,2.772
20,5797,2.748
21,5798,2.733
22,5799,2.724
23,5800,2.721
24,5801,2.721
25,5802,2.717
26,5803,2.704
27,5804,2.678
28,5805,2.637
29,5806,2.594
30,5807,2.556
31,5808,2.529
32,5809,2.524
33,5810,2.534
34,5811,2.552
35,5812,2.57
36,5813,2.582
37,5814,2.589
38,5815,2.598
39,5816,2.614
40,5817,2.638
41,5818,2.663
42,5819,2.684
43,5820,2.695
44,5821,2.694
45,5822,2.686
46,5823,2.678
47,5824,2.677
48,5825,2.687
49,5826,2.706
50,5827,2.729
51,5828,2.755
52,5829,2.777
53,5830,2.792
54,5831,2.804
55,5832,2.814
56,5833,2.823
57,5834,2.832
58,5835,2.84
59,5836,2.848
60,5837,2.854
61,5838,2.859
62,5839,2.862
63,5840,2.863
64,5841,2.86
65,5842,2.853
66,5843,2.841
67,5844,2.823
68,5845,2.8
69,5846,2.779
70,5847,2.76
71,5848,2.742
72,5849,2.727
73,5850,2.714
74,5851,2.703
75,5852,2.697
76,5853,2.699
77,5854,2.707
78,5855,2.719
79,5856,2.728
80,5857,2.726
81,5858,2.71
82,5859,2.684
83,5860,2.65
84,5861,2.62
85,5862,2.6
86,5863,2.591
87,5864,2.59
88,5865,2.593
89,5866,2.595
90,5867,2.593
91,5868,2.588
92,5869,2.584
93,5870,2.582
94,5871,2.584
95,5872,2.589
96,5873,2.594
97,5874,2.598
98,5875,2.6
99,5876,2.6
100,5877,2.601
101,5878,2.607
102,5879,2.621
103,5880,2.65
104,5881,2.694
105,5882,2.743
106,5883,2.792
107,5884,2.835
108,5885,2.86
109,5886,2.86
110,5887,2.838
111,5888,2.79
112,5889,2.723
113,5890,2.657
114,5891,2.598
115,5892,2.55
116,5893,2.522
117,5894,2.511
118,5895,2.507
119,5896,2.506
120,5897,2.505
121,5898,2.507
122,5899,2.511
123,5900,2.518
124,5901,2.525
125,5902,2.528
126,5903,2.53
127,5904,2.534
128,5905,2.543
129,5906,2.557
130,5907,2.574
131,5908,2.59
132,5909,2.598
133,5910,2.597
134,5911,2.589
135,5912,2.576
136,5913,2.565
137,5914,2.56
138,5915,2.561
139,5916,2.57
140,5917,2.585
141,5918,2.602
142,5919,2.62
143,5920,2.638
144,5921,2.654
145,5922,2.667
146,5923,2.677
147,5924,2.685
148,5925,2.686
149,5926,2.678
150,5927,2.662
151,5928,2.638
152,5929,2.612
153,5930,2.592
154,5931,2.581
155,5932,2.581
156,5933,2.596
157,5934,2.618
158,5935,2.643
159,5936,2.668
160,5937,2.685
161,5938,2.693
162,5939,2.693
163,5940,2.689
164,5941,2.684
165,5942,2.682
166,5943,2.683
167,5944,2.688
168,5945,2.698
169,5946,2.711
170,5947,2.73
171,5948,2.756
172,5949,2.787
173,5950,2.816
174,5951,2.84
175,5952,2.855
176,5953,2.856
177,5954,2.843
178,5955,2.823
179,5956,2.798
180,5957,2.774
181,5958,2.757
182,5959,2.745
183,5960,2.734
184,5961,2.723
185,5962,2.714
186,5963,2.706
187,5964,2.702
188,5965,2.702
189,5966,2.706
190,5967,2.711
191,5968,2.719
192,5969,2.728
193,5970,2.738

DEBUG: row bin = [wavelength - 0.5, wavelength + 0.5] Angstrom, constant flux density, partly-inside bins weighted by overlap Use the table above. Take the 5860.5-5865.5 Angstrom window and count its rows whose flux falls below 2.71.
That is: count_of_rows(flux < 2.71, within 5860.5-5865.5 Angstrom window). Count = 5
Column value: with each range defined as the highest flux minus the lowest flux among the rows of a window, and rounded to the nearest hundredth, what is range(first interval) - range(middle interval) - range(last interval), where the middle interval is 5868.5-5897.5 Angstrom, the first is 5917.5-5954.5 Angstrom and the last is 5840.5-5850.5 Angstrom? -0.23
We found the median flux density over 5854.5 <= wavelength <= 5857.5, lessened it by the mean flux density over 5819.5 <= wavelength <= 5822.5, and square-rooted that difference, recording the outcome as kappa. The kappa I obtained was 0.19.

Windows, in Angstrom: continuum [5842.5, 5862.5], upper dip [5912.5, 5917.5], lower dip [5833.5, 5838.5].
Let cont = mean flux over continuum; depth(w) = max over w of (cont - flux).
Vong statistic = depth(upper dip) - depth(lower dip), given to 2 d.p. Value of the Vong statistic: 0.27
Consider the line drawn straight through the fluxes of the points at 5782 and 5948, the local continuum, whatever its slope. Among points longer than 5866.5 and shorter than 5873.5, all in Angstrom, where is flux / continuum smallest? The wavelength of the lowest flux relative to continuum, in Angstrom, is 5870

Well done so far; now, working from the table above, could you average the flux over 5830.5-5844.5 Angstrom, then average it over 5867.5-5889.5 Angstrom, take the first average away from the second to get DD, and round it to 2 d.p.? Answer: -0.16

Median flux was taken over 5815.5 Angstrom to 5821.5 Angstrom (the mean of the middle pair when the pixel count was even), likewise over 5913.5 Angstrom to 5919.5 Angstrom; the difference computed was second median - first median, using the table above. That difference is -0.10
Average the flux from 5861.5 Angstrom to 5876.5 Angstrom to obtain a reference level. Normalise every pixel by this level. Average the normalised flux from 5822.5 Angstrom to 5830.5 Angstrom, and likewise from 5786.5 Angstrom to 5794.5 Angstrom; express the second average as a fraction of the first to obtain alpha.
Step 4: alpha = 1.06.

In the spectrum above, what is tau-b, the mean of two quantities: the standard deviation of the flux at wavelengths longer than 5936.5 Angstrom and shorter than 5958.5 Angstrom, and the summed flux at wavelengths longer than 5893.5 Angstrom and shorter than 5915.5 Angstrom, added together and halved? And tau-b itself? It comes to 28.0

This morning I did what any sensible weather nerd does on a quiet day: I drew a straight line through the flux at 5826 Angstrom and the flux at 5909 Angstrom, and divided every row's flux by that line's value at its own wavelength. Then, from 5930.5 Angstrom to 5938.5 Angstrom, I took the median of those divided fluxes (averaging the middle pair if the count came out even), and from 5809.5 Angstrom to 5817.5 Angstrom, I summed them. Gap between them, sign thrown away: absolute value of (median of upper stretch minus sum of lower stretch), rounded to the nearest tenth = 6.6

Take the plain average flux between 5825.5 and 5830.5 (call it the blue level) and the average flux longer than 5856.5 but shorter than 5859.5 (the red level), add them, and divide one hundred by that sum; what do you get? 18.3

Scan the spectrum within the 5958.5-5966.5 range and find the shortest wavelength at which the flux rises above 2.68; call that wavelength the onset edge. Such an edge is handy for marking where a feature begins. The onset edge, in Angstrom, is 5959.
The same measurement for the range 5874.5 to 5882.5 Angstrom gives 5881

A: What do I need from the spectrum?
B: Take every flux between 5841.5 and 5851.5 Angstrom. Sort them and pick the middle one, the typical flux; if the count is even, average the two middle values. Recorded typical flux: 2.77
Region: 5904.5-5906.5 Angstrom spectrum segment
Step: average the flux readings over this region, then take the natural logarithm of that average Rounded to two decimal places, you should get 0.94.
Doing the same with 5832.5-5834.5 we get 1.04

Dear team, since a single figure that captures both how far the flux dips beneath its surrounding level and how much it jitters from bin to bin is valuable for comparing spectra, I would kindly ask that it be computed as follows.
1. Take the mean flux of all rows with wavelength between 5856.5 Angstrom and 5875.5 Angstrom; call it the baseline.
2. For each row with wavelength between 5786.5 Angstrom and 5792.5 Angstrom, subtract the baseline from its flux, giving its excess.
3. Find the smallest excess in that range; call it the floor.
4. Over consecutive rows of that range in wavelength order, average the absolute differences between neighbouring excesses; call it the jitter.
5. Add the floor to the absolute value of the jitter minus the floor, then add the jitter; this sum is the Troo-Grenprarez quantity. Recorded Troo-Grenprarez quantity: 0.5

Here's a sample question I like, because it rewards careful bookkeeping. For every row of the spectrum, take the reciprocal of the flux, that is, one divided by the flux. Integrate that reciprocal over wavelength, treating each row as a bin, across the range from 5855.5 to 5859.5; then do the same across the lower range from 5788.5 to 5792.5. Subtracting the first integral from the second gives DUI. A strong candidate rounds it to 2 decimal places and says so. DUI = -0.10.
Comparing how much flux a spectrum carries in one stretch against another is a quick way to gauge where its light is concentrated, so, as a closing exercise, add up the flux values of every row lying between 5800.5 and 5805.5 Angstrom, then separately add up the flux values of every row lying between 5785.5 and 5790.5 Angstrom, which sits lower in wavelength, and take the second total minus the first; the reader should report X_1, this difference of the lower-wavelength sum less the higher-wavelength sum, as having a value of 1.1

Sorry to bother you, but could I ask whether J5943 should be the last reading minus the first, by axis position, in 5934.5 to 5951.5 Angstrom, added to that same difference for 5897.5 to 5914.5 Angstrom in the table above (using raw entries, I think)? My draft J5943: 0.25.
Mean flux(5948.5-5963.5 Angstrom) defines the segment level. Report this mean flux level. 2.78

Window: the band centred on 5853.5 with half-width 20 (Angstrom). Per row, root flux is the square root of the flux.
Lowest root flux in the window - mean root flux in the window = -0.040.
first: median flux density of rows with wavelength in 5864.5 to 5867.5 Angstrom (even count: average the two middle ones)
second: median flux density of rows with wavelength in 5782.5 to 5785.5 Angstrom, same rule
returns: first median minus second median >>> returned -0.26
